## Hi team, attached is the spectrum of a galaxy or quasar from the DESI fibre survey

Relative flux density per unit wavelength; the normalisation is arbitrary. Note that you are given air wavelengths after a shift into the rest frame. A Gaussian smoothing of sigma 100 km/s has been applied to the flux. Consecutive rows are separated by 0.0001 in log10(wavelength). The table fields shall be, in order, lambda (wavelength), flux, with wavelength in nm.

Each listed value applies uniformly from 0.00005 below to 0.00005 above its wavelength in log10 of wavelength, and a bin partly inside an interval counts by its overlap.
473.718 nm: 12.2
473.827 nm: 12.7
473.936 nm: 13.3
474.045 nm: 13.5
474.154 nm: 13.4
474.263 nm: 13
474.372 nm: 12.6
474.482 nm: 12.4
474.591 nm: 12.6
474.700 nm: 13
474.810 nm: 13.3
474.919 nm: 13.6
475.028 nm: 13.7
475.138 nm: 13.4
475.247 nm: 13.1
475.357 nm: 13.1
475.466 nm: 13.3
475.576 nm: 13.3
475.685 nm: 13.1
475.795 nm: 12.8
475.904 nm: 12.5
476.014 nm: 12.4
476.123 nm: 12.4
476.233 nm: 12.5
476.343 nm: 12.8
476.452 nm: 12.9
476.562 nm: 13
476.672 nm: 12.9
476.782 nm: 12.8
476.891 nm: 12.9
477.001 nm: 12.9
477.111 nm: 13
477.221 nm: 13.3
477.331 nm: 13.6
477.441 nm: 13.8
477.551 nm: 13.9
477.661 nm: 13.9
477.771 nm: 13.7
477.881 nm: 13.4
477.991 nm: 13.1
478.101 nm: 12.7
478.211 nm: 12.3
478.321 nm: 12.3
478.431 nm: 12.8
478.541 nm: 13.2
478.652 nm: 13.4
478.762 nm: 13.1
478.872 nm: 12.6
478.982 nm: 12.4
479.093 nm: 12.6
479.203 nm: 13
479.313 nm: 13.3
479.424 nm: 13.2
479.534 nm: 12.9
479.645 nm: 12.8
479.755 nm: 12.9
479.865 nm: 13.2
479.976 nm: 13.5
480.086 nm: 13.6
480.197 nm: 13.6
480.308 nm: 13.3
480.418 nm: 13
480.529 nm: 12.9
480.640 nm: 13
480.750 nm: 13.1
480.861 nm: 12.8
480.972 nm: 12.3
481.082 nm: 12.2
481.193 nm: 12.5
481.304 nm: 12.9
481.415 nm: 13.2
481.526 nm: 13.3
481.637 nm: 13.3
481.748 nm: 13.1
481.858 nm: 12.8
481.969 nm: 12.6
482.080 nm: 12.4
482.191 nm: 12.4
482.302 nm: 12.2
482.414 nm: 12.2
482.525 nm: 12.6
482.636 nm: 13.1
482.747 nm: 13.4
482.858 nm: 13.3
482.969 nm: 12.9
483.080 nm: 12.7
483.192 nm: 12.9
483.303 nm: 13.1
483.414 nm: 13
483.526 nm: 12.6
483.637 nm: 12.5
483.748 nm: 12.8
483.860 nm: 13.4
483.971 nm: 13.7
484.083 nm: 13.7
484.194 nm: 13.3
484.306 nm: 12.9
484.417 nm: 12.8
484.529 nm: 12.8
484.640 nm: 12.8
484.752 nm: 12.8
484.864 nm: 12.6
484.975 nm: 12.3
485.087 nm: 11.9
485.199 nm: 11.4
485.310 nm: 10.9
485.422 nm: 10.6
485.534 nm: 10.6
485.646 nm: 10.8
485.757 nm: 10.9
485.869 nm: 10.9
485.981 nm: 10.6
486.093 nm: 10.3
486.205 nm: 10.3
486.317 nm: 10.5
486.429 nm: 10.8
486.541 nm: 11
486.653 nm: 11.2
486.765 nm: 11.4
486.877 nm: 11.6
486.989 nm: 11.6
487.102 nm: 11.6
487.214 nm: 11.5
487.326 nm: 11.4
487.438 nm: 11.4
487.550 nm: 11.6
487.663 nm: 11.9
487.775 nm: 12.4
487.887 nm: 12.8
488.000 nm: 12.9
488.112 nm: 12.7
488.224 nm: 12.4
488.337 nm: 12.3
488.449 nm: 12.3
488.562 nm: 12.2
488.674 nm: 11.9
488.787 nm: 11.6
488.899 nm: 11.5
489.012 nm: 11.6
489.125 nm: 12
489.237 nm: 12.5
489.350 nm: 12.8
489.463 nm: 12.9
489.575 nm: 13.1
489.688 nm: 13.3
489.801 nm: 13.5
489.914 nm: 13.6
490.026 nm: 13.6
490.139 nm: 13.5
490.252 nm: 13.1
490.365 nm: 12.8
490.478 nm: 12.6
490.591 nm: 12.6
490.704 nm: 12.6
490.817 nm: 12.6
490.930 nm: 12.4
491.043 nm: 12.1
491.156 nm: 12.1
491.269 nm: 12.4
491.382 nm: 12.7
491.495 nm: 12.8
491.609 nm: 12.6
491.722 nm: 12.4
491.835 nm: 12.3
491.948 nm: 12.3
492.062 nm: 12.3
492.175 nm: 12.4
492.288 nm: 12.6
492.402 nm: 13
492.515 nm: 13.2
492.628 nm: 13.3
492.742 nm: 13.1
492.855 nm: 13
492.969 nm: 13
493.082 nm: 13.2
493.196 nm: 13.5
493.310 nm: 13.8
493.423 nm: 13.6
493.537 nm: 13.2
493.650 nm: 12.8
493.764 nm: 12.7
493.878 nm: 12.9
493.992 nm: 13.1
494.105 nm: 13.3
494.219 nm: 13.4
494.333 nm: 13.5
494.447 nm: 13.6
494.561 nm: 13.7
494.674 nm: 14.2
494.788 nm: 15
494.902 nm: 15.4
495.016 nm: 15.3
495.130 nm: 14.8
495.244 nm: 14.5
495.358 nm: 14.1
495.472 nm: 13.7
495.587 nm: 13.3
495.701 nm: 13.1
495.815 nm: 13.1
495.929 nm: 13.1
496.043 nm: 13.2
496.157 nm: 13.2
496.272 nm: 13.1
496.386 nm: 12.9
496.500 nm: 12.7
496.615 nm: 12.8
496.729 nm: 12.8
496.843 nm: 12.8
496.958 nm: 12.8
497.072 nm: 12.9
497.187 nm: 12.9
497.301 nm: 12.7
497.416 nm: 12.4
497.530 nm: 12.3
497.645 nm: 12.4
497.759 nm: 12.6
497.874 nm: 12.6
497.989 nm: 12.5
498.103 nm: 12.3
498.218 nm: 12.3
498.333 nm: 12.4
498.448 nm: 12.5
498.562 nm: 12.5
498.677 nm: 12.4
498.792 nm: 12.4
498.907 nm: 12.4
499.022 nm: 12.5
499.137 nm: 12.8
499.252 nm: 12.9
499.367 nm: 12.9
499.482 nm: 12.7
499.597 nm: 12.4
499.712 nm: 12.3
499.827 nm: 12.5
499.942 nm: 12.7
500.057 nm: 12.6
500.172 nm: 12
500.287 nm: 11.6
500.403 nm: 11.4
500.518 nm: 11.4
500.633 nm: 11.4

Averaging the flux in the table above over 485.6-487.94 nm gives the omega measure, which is 11.3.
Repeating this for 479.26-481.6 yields 13.0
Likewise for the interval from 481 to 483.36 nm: 12.8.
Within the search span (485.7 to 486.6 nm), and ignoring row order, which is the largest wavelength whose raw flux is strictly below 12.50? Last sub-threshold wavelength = 486.541 nm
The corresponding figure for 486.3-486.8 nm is 486.765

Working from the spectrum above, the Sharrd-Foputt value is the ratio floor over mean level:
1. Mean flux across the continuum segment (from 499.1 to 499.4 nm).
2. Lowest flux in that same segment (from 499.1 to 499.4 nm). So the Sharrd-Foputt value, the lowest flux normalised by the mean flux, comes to 0.99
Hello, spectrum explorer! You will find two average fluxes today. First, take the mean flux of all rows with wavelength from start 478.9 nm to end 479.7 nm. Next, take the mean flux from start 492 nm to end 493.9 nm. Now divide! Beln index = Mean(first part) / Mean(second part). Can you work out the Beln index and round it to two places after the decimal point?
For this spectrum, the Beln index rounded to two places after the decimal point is 0.99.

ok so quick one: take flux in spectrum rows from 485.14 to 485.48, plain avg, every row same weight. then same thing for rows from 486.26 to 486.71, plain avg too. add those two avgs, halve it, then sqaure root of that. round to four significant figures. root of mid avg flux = 3.305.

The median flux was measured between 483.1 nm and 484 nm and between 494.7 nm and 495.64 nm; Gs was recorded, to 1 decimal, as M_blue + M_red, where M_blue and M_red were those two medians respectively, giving 27.6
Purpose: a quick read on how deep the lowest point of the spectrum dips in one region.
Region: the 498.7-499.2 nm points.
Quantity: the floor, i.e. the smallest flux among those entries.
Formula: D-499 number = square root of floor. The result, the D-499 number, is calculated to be 3.52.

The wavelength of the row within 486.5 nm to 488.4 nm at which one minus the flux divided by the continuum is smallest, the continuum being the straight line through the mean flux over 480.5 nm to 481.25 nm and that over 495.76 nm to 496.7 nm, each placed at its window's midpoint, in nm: 488.000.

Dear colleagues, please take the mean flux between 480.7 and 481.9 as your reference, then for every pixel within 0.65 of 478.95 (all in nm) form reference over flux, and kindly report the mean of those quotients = 1.00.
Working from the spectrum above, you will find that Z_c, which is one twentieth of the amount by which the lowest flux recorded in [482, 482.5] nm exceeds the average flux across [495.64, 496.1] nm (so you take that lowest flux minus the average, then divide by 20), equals -0.05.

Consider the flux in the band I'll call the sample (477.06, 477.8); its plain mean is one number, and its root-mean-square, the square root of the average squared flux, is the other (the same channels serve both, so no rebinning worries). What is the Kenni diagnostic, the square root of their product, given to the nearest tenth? 13.6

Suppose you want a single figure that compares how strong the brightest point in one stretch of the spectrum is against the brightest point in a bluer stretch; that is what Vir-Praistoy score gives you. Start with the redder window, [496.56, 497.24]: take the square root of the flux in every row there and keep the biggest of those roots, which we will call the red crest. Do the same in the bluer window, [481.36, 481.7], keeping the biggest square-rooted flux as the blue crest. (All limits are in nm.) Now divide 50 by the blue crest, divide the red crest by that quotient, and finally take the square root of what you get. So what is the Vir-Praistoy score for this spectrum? 0.512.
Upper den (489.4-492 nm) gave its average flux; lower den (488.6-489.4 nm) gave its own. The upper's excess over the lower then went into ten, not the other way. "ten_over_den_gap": 12.6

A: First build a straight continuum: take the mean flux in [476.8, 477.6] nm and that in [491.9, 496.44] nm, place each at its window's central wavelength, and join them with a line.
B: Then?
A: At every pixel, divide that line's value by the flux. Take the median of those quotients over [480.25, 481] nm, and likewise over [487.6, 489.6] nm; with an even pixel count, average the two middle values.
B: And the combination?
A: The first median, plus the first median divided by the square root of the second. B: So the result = 2.01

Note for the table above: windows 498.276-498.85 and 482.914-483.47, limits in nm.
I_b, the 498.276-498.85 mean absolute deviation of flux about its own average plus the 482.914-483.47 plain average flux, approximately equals 13.0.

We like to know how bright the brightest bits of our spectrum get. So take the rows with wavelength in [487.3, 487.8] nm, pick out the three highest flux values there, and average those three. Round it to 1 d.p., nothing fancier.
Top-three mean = 12.0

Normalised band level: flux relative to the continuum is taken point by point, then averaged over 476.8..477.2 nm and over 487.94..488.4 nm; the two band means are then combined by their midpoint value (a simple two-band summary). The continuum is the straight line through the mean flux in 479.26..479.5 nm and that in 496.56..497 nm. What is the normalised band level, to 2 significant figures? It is 0.97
